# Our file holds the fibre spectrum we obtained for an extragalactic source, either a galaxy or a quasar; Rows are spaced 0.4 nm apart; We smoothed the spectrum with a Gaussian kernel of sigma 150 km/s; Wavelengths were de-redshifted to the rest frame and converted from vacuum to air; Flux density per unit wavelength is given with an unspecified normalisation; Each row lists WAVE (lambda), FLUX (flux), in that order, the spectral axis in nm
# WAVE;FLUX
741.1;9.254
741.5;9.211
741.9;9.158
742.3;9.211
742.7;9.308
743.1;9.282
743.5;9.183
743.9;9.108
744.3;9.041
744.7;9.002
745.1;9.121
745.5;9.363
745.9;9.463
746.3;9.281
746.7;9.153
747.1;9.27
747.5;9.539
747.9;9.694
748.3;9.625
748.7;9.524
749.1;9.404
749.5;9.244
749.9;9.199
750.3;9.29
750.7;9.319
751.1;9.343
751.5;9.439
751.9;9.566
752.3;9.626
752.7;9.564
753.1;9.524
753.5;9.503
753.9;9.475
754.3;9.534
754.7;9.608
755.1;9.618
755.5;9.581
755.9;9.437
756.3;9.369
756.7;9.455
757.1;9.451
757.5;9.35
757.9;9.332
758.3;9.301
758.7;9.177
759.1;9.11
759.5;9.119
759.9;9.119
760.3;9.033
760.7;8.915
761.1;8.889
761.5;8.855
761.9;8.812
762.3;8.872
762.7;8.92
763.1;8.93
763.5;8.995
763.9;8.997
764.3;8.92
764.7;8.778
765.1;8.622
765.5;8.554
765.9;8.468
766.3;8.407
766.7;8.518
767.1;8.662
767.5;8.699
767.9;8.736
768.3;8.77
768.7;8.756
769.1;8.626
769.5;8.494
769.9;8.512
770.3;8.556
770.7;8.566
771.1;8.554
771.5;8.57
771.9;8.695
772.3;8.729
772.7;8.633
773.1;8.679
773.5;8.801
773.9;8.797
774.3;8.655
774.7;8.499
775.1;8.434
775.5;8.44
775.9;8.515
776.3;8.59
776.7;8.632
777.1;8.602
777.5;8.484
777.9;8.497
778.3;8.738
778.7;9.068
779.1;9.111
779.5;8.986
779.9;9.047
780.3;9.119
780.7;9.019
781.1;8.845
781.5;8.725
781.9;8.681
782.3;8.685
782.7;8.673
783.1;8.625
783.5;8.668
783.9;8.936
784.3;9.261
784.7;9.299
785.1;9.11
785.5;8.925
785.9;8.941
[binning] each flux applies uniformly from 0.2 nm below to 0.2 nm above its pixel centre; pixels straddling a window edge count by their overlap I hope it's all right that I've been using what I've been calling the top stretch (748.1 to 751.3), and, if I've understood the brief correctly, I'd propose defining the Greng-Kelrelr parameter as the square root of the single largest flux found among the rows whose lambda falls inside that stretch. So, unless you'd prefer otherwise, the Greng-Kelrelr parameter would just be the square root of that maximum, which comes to 3.10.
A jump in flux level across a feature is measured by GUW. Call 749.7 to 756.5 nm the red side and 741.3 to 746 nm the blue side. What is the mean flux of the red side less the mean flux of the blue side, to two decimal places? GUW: 0.27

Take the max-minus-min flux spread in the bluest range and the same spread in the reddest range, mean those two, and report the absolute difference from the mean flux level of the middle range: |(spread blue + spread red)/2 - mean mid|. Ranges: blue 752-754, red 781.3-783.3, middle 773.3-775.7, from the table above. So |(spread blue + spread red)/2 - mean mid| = 8.48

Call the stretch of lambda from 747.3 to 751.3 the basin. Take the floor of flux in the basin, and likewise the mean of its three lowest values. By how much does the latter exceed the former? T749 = 0.045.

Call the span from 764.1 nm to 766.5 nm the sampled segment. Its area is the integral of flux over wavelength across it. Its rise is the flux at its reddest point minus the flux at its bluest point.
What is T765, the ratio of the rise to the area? -0.025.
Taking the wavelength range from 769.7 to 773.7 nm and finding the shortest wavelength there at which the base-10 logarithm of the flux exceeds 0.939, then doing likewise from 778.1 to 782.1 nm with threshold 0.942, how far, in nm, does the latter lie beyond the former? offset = 6.80 nm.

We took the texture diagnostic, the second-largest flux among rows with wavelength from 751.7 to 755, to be 9.608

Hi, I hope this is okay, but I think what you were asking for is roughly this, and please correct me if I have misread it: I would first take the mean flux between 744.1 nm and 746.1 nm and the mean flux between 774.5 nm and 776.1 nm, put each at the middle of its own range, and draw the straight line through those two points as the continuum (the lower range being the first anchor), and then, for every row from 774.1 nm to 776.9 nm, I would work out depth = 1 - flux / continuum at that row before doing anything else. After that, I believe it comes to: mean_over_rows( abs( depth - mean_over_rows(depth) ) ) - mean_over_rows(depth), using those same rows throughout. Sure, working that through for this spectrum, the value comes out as 0.02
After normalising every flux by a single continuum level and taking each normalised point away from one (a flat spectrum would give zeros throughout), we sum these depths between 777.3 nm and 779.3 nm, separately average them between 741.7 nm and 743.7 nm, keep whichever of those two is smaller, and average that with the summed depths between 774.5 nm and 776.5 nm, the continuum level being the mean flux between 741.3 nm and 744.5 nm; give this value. 0.19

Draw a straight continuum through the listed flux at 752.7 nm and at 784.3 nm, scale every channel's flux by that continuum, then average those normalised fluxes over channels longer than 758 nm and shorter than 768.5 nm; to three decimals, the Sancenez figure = 0.936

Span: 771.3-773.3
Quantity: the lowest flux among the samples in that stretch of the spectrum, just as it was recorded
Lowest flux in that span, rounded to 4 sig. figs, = 8.570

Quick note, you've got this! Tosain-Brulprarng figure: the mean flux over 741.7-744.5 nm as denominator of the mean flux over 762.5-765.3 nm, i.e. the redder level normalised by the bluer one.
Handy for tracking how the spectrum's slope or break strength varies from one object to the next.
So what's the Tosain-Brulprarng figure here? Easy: 0.97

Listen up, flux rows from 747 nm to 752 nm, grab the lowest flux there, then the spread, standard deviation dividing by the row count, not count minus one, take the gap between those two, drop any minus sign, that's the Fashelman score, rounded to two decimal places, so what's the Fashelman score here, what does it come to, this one 9.05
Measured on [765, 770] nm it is 8.29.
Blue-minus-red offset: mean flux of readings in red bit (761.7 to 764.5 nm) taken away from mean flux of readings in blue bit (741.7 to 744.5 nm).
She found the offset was 0.26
